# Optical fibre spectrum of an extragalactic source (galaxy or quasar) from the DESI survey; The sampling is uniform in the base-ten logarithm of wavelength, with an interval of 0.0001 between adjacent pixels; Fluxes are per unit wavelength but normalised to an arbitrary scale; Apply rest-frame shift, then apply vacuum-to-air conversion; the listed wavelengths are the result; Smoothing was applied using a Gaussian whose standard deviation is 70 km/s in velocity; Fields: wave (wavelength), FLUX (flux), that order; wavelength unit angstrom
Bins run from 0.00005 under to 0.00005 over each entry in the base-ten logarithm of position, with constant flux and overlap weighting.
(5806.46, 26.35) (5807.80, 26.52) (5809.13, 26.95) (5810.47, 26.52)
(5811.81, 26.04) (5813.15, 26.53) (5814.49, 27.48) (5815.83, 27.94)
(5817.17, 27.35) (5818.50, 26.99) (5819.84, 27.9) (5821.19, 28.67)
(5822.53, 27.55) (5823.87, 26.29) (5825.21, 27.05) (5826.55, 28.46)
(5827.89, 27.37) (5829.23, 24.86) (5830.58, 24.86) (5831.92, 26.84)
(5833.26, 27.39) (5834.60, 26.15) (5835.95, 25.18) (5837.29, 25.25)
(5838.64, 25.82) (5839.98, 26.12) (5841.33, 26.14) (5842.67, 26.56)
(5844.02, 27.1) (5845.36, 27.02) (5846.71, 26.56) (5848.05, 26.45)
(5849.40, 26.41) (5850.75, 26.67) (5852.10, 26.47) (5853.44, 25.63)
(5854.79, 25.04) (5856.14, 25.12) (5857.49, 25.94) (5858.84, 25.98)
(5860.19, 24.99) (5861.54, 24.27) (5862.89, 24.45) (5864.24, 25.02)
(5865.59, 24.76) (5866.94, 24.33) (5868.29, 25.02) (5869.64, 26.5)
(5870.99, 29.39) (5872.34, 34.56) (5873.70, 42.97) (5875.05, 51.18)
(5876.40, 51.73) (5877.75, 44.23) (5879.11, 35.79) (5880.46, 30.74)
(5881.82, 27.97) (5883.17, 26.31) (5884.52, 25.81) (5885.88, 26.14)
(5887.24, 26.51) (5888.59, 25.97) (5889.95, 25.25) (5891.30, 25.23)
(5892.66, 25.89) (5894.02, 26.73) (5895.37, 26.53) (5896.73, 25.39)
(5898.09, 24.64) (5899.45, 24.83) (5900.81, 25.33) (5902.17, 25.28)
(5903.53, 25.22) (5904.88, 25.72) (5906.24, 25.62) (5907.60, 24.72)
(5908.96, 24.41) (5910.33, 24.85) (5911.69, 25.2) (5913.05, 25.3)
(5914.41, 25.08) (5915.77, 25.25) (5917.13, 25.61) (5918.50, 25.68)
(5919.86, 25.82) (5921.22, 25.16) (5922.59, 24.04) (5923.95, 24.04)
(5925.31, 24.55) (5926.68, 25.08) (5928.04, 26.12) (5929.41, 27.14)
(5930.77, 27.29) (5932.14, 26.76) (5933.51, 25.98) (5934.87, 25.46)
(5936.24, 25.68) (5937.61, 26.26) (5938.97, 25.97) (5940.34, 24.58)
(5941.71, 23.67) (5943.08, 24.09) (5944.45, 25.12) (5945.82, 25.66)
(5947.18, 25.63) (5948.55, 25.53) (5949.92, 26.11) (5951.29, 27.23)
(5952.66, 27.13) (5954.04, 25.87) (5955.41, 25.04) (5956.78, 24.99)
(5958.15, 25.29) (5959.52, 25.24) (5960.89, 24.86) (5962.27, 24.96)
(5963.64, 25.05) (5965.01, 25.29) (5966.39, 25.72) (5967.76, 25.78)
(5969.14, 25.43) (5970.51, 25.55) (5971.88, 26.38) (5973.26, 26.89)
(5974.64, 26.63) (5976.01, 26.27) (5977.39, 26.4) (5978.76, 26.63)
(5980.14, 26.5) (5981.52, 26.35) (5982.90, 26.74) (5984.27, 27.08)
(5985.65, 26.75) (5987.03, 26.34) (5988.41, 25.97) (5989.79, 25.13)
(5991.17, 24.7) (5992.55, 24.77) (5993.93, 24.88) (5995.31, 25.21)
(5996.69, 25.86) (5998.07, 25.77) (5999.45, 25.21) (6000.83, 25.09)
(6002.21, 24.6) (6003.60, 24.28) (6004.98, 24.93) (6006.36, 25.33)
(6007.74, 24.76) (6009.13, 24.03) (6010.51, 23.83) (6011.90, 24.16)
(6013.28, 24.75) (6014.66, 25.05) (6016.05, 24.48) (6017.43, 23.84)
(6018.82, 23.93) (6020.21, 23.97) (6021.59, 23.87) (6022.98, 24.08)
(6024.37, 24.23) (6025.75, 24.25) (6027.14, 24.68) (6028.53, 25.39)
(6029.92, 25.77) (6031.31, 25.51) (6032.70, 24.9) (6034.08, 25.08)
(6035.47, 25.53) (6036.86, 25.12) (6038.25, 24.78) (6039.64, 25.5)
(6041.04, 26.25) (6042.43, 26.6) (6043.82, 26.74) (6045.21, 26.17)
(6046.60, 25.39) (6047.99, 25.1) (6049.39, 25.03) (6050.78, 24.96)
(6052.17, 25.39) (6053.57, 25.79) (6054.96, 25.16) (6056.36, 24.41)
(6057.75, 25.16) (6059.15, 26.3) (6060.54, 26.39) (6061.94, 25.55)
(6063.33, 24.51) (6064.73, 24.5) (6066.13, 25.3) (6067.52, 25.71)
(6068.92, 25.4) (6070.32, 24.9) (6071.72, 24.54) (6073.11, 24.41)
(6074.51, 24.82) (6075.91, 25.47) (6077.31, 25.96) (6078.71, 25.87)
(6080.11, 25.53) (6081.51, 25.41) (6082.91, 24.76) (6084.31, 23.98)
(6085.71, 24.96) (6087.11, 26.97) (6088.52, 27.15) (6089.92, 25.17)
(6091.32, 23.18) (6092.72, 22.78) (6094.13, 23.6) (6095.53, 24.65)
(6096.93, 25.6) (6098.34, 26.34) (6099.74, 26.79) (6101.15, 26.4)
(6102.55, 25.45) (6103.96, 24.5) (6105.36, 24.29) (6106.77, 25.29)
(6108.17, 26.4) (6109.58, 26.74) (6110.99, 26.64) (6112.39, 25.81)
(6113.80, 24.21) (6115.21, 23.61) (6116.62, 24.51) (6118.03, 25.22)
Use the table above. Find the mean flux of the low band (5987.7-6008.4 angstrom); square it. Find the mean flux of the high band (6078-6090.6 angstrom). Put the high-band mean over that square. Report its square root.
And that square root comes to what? 0.201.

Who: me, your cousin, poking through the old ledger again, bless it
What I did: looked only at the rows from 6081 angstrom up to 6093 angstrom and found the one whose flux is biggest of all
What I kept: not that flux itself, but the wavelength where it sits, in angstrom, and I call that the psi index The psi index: 6088.52 angstrom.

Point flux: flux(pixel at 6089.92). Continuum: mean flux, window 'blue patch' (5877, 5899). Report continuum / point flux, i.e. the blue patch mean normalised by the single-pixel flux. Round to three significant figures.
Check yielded 1.12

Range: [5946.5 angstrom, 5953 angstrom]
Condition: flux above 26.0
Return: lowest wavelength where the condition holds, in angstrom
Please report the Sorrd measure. 5949.92 angstrom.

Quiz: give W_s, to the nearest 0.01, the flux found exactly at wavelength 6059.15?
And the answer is 26.30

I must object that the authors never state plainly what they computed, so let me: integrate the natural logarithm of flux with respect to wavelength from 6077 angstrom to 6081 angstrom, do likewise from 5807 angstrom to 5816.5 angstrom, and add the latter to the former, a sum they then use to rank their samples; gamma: 44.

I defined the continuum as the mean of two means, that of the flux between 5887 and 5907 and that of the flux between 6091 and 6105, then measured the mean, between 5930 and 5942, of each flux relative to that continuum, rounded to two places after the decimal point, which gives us 1.02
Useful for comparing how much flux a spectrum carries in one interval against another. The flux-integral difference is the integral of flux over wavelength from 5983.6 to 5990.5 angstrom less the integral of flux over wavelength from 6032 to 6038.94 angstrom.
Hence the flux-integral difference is 7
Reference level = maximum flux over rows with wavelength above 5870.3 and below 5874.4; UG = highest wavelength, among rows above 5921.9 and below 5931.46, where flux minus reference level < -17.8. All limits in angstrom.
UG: 5926.68 angstrom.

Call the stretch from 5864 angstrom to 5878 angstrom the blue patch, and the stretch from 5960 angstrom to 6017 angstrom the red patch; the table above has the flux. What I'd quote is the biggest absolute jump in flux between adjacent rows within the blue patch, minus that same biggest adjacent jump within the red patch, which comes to 7.6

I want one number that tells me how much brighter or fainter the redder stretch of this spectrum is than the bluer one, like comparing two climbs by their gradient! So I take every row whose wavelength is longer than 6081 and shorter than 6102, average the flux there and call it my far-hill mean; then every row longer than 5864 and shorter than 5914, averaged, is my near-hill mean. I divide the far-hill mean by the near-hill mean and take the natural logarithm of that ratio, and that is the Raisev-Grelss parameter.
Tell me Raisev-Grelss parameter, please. -0.130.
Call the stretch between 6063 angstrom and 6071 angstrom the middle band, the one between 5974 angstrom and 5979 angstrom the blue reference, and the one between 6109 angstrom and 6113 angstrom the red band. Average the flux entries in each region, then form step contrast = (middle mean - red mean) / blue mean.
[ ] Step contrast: -0.05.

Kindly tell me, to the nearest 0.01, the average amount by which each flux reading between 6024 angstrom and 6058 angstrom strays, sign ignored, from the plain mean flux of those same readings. 0.50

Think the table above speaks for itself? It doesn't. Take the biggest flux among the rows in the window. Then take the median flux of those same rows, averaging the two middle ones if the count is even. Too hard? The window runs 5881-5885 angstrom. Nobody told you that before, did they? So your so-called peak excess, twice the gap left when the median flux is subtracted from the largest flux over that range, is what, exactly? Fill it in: 3.3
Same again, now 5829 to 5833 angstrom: 4.0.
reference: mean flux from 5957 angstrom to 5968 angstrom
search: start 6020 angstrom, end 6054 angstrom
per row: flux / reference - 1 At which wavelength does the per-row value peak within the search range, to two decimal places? 6043.82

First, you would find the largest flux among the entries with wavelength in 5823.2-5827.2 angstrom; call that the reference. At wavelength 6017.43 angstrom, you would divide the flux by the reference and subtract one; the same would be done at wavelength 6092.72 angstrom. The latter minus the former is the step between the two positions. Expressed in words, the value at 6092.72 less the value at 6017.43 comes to -0.037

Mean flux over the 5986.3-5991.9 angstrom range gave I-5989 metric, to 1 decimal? 25.5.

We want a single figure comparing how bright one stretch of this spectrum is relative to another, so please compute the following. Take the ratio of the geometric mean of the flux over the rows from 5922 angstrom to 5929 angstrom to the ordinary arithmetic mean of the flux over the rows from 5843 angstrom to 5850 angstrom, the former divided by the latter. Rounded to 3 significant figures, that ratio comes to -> 0.927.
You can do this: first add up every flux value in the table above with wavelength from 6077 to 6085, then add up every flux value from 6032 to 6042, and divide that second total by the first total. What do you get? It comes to 1.2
